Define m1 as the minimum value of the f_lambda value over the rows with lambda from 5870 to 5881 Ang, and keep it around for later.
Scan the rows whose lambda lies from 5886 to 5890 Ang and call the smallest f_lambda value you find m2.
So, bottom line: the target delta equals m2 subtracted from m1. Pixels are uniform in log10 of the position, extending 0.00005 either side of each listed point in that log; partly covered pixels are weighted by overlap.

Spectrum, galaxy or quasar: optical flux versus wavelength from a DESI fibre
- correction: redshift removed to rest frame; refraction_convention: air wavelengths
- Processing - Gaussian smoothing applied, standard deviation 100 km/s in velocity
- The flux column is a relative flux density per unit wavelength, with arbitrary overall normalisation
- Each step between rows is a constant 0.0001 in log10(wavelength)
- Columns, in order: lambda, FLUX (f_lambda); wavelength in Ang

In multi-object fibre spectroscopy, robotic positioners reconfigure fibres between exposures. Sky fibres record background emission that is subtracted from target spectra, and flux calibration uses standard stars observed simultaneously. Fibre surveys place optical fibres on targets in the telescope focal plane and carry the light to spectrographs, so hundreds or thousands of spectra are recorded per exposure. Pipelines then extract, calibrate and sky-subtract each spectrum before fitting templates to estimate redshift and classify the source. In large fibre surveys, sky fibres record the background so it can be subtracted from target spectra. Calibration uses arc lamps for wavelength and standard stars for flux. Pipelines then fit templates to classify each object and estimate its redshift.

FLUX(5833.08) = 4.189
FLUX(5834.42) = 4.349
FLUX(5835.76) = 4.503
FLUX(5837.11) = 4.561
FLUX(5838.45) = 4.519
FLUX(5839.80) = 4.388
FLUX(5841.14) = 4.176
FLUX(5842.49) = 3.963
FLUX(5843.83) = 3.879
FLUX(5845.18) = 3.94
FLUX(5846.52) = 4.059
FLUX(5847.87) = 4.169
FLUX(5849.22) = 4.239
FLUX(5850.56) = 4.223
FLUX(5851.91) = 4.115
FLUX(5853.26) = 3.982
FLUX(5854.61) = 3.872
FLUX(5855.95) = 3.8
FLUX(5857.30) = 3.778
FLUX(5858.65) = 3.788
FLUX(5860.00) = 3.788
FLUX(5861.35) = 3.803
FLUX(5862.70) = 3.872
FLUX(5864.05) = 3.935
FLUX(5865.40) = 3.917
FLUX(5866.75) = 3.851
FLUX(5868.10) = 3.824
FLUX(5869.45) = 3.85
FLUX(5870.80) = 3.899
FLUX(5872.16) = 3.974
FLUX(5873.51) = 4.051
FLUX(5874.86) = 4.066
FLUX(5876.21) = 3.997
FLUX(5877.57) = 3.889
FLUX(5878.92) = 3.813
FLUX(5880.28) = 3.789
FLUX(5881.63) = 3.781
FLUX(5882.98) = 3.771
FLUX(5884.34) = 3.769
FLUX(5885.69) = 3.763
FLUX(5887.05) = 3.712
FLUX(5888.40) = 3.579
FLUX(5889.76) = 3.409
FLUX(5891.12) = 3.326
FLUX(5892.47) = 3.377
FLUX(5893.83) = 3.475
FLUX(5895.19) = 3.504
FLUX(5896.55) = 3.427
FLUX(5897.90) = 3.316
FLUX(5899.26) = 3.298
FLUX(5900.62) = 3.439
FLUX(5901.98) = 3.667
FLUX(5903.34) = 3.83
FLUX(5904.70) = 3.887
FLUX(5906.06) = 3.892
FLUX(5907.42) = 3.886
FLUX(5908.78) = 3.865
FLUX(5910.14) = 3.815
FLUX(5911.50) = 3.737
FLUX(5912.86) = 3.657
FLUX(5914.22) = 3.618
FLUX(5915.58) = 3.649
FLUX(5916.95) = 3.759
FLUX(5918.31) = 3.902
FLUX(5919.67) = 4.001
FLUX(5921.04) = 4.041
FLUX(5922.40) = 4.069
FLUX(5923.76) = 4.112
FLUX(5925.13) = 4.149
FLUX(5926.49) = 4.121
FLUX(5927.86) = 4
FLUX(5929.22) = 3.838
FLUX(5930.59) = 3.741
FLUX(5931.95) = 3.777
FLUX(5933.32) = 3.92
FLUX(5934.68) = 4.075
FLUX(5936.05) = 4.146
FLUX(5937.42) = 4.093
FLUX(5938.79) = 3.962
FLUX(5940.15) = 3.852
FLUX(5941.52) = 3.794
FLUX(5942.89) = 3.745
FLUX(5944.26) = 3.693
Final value 0.4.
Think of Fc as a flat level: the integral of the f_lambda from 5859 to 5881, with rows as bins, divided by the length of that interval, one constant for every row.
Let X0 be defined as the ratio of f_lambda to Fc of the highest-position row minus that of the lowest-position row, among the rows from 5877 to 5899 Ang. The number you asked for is -0.15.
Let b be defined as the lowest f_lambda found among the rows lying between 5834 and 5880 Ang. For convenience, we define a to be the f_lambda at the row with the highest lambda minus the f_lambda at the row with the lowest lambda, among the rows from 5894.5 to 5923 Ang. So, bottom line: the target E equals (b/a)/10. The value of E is 0.7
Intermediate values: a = 0.6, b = 3.778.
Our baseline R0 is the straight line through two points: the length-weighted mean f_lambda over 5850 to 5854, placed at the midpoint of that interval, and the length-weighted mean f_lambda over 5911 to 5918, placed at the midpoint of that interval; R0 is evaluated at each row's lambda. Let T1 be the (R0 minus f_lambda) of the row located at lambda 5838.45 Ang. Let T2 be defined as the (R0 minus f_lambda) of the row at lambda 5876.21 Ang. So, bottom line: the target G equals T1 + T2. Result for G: -0.40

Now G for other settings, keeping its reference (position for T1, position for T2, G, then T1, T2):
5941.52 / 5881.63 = -0.15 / -0.27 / 0.12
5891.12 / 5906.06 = 0.37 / 0.52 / -0.14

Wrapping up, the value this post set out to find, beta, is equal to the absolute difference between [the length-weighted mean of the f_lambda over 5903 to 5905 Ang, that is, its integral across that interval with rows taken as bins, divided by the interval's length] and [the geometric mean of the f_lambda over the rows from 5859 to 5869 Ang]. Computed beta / 0.00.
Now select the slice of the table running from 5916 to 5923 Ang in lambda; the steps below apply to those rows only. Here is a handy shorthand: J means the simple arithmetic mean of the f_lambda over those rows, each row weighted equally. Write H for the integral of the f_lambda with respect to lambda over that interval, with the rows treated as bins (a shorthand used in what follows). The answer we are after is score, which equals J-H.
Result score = -23.6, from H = 27.6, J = 3.95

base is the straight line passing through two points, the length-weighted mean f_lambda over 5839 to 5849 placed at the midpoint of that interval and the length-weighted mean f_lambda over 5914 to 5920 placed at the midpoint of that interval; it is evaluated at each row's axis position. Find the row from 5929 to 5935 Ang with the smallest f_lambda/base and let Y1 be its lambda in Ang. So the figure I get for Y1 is 5930.59 Ang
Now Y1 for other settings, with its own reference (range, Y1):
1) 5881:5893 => 5891.12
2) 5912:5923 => 5914.22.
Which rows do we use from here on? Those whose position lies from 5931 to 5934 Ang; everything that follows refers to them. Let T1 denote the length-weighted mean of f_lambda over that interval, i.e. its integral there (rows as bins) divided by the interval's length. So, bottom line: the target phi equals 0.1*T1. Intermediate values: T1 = 3.85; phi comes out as 0.385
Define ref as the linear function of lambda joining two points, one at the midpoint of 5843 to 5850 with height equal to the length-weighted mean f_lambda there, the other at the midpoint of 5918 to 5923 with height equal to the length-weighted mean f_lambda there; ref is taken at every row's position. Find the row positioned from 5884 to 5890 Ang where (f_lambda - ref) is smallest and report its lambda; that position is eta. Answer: 5889.76 Ang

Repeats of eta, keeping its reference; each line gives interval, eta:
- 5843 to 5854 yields 5843.83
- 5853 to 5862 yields 5857.30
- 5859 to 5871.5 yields 5860.00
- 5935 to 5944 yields 5942.89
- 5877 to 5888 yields 5887.05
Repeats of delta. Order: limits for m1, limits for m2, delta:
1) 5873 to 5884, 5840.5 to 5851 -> -0.1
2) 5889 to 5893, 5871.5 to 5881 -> -0.5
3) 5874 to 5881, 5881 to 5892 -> 0.5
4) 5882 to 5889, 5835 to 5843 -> -0.4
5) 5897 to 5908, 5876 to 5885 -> -0.5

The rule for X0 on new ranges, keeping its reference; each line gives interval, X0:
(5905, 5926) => 0.07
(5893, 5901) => -0.01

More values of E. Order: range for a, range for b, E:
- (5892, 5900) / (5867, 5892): -4.2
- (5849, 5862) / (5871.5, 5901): -0.8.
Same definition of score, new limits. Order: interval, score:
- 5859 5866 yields -23.1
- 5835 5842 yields -26.5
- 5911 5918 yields -22.2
